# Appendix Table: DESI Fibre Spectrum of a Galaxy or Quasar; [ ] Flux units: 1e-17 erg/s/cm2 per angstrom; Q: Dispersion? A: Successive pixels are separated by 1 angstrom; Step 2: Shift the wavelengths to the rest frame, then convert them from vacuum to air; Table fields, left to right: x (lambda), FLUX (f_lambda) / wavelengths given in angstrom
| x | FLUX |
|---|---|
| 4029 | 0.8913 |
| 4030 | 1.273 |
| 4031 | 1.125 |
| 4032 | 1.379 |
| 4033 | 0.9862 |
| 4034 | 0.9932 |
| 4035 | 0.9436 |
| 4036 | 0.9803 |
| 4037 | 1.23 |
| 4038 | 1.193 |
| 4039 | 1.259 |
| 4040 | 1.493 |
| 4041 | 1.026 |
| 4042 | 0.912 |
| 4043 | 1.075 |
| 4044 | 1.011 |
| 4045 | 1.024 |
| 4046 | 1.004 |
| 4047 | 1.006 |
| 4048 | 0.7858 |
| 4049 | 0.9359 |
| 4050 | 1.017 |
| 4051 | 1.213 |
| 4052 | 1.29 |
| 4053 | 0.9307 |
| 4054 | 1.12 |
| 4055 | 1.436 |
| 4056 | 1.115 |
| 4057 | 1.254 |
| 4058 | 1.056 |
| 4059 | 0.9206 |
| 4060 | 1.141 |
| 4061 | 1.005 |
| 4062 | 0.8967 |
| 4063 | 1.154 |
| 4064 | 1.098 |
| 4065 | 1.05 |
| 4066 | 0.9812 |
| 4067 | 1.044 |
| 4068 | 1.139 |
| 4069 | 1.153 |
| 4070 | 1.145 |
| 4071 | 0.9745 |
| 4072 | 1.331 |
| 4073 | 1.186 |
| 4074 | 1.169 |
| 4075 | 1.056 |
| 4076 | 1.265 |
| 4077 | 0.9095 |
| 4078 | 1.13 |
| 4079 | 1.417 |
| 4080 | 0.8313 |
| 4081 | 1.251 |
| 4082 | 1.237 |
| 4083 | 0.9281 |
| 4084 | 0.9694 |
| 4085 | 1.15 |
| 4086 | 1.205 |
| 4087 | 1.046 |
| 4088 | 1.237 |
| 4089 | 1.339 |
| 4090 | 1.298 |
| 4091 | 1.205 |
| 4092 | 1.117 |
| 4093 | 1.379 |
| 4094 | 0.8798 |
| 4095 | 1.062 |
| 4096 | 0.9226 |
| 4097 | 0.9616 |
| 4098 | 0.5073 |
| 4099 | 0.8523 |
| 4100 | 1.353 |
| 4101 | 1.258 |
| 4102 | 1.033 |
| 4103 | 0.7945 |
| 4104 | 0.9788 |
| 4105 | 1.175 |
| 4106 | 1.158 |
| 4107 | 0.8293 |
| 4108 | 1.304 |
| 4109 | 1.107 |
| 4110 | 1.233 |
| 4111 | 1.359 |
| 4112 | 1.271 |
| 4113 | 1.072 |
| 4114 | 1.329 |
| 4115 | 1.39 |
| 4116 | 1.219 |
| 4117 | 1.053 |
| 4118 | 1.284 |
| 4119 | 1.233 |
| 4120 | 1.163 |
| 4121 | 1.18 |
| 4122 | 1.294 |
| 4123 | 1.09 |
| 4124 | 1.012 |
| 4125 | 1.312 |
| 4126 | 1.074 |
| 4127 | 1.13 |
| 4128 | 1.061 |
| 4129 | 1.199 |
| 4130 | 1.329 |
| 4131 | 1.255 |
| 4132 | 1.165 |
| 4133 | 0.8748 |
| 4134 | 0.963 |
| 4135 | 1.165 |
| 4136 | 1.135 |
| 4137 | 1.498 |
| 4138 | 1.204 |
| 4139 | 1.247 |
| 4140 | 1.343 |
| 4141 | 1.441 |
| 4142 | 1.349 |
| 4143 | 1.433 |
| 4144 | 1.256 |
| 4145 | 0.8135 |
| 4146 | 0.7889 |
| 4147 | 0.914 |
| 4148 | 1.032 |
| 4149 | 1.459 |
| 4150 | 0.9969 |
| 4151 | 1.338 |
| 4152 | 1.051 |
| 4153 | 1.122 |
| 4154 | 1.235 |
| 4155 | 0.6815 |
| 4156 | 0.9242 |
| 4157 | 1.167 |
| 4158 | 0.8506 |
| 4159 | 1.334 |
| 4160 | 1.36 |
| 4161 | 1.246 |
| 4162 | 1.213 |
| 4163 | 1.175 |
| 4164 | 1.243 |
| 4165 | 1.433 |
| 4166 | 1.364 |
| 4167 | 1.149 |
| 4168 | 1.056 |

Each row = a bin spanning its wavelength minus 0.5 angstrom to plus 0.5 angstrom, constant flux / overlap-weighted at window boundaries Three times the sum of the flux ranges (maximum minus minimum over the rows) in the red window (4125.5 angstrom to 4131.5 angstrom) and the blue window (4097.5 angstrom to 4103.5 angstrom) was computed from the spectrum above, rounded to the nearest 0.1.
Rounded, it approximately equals 3.3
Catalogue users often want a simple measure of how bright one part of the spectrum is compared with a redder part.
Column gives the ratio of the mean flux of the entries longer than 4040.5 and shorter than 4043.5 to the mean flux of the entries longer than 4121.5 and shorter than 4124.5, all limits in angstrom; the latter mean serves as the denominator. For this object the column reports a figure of 0.89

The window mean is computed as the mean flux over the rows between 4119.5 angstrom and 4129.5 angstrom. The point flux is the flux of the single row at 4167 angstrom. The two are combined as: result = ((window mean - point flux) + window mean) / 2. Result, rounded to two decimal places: 0.58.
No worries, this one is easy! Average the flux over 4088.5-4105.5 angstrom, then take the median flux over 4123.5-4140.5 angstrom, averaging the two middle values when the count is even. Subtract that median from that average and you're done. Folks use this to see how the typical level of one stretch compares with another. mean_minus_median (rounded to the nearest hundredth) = -0.10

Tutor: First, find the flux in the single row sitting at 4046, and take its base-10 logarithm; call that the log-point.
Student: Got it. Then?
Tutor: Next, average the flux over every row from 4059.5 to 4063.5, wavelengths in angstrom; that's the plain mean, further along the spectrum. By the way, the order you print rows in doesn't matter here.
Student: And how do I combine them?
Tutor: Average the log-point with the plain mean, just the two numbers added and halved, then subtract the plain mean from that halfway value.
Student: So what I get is -0.52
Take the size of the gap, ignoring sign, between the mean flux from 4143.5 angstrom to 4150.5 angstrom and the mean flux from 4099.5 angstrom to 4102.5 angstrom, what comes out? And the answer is 0.18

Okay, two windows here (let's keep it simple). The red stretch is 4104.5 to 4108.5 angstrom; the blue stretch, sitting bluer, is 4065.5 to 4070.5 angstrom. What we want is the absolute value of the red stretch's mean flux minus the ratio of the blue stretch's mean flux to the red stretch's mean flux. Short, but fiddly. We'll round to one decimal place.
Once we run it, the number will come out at 0.1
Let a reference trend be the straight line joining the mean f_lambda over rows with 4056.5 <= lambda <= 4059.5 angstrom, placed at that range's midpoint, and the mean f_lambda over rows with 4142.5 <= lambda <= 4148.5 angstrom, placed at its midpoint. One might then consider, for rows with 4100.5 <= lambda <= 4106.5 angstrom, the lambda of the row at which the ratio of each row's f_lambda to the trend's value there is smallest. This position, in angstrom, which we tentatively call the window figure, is 4103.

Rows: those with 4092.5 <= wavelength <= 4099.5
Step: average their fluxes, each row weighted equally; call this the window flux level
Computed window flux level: 0.94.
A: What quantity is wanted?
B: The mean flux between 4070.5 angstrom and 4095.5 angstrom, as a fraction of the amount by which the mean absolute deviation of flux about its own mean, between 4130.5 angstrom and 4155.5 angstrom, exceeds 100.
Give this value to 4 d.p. -0.0114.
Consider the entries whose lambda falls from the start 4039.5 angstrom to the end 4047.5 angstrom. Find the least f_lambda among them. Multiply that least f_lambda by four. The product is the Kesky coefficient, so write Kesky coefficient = 3.65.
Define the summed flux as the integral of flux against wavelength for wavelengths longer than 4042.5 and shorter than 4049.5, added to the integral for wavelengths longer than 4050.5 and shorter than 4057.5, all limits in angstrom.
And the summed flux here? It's 15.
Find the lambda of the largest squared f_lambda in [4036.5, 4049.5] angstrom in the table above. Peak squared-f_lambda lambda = 4040 angstrom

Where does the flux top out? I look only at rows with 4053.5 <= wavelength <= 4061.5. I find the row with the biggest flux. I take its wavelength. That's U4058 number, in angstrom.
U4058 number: 4055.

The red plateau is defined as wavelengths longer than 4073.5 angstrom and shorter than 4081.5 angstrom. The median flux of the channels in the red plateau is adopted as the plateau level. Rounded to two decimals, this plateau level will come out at 1.15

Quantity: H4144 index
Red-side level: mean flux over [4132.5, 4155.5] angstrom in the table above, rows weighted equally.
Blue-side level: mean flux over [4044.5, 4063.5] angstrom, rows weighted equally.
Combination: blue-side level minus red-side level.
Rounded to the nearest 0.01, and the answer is -0.08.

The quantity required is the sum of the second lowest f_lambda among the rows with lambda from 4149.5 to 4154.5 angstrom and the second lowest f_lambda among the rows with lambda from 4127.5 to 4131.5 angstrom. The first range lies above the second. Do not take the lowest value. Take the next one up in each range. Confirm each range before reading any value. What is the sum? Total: 2.25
